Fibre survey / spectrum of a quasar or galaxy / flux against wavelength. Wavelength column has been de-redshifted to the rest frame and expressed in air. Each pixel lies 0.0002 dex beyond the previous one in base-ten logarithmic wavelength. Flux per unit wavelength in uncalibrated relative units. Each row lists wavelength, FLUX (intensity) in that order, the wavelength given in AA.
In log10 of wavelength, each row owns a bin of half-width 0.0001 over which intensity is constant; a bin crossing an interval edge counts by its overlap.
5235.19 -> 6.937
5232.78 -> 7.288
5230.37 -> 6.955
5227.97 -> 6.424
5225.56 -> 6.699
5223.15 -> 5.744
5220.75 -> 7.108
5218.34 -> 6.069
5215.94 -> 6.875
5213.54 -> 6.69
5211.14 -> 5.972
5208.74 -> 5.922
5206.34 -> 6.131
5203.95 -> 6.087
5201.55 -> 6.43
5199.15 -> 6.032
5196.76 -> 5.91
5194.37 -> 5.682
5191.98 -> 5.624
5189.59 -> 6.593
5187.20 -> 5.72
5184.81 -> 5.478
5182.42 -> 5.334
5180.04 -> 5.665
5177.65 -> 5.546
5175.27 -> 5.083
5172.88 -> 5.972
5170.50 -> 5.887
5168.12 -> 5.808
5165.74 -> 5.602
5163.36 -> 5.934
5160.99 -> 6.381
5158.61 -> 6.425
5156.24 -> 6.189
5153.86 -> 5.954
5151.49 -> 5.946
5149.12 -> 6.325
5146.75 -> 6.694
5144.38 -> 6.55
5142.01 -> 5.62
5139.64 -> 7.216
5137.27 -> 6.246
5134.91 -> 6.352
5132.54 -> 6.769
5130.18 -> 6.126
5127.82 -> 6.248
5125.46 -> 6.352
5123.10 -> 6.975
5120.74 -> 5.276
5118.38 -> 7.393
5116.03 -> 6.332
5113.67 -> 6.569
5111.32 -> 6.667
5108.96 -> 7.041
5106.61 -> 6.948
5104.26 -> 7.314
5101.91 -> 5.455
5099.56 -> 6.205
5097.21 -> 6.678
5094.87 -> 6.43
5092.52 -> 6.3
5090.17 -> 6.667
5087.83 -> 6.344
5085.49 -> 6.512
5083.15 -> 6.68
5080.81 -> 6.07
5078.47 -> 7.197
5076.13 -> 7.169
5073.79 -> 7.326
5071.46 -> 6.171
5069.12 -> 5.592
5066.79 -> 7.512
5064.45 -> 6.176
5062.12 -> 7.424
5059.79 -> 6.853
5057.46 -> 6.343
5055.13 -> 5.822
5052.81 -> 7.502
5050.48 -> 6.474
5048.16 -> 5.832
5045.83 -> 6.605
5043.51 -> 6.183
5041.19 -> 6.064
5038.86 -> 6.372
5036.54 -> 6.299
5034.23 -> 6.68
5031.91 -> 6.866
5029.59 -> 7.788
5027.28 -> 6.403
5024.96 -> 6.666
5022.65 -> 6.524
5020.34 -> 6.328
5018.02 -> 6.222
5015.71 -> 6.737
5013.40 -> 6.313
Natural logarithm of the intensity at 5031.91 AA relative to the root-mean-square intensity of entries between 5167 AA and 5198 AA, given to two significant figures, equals 0.18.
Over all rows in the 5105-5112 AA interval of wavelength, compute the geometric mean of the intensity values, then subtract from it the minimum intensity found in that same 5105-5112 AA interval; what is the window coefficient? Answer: 0.22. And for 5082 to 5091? 0.21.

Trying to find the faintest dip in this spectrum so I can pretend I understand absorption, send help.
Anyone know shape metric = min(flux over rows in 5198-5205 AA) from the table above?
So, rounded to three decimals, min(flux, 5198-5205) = 6.032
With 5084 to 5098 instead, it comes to 6.300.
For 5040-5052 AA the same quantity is 5.832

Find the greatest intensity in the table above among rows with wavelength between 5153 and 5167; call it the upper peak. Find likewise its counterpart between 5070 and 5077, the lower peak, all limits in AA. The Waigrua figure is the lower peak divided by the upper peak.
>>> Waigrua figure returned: 1.14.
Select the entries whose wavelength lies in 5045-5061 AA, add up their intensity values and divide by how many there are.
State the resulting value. 6.49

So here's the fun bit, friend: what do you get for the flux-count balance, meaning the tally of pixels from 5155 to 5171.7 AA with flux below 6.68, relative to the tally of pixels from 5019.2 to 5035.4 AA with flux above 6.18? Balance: 1.0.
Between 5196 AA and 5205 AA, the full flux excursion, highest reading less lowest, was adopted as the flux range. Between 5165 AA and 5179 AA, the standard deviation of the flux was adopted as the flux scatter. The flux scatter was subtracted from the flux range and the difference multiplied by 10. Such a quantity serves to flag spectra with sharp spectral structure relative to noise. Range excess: 2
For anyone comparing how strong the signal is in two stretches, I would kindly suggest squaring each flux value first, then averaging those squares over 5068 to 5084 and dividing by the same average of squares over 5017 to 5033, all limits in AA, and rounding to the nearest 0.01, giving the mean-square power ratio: 0.98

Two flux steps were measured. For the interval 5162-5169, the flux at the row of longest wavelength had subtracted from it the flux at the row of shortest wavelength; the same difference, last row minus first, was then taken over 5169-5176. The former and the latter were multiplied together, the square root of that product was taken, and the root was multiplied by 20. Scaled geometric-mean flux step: 6.4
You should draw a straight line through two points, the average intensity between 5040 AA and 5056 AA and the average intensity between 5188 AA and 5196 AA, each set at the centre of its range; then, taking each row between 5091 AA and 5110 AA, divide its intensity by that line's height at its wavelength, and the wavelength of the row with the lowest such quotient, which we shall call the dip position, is 5101.91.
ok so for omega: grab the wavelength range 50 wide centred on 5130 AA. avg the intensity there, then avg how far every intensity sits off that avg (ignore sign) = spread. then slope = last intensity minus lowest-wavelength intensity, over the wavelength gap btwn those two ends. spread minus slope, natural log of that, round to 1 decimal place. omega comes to -0.9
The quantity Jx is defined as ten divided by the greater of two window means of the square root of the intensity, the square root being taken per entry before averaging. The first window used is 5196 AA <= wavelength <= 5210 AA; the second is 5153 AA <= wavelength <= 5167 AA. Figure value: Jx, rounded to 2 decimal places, 4.05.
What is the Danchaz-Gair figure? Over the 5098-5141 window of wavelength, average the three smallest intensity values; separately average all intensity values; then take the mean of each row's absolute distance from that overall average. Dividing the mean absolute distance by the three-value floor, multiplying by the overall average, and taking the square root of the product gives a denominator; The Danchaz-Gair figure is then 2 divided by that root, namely 2.7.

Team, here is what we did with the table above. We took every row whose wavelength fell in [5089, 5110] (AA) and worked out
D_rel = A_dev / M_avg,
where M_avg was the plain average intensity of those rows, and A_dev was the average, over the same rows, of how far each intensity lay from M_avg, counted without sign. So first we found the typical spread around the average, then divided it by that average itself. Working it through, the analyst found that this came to 0.063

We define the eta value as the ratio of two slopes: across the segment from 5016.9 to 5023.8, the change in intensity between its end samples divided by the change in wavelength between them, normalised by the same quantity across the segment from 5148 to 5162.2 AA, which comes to 14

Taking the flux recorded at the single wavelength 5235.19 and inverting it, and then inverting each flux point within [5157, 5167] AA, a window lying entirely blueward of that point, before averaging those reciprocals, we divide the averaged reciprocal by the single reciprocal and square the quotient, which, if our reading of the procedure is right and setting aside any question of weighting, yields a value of 1.3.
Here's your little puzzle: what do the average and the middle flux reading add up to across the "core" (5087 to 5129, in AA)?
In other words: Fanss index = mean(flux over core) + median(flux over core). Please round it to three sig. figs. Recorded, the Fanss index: 13.0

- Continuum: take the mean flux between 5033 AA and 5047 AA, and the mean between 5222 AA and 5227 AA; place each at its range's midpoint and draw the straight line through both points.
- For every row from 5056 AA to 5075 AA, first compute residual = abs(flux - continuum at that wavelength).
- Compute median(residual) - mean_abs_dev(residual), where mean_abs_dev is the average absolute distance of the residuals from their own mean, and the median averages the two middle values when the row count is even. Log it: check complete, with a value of 0.24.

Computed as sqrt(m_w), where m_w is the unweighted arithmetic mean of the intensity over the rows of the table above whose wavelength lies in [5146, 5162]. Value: 2.50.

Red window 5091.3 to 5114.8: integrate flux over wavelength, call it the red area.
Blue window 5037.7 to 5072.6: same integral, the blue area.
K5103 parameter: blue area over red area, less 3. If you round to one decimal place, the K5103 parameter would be -1.5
